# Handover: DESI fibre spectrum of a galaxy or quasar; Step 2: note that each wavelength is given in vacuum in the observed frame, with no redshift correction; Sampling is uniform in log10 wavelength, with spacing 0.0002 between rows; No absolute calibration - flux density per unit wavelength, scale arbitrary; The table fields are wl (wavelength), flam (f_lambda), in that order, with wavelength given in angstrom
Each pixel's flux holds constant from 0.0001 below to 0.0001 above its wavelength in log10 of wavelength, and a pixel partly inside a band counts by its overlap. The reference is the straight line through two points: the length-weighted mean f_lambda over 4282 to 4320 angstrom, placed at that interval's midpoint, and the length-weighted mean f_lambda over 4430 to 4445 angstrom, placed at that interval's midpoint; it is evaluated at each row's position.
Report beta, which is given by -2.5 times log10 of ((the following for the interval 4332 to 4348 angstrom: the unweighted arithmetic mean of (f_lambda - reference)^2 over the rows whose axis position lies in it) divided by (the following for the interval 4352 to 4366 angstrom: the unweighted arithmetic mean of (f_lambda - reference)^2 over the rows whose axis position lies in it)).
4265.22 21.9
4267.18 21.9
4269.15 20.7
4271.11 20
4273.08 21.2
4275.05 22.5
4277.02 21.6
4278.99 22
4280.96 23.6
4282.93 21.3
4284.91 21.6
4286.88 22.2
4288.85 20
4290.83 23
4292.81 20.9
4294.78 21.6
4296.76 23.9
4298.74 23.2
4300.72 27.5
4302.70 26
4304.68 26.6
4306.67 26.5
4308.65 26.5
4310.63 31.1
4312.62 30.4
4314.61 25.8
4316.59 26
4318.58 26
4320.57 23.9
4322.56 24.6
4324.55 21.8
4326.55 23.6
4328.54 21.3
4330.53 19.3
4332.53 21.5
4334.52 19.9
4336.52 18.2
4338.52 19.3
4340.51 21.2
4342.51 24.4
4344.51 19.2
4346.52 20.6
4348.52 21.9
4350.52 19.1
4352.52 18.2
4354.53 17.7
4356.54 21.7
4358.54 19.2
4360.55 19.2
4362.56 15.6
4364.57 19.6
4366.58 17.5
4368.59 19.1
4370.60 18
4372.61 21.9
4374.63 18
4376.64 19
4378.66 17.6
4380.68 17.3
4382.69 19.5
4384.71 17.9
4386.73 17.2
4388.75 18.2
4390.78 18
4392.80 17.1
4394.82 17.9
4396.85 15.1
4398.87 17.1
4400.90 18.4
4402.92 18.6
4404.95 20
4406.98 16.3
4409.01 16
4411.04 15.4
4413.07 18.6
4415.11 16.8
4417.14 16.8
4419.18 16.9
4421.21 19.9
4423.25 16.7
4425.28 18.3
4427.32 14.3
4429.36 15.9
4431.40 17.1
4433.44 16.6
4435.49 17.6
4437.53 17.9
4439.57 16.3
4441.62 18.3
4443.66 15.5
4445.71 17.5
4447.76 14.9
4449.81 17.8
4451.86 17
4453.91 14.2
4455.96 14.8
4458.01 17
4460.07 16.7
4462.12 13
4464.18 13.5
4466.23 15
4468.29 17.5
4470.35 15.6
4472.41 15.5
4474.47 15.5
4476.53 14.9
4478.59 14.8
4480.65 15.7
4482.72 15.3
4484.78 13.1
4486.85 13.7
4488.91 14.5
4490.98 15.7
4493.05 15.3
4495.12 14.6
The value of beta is 0.37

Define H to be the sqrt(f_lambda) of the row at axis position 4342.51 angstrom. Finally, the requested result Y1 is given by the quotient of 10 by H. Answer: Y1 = 2.02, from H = 4.94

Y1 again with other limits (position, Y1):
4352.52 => 2.34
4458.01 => 2.43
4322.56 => 2.02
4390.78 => 2.36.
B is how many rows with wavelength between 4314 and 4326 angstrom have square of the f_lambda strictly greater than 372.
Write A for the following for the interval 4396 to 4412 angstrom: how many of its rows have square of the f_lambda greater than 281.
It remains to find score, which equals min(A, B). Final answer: 4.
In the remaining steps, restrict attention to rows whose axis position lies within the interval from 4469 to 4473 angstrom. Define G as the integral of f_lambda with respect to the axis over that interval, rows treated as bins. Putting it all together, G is 63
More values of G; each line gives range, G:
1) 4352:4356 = 73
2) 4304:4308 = 106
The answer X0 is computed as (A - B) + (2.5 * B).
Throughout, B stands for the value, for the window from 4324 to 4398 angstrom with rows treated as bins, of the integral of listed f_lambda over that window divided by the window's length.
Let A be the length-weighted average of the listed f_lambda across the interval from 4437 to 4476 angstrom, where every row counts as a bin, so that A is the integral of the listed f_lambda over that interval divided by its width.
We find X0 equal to 45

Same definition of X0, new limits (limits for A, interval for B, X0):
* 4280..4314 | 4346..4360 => 54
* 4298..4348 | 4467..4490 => 46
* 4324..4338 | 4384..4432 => 47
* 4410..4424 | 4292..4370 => 51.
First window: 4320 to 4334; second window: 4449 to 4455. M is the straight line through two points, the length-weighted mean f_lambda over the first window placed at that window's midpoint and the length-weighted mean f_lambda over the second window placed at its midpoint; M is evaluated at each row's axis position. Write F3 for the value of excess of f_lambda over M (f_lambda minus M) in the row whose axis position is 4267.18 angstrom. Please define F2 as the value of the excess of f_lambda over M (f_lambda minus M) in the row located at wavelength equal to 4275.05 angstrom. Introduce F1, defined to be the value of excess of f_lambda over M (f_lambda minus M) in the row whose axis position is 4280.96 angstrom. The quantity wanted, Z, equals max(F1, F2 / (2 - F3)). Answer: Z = -0.4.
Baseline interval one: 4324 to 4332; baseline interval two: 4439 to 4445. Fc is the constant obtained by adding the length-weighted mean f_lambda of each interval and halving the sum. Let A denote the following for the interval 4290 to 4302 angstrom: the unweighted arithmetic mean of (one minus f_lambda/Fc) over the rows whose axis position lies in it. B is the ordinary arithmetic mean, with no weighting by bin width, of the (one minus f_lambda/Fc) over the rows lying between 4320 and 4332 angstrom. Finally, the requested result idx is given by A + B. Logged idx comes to -0.4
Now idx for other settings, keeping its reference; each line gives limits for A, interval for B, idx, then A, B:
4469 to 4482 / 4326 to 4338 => 0.1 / 0.2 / -0.08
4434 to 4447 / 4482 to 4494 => 0.3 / 0.1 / 0.24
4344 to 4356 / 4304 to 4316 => -0.5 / 0.0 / -0.46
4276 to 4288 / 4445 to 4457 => 0.0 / -0.2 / 0.16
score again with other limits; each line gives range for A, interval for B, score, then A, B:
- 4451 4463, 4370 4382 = 1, 2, 1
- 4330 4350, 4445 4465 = 0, 10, 0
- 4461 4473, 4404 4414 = 1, 1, 1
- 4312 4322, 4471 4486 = 0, 5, 0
